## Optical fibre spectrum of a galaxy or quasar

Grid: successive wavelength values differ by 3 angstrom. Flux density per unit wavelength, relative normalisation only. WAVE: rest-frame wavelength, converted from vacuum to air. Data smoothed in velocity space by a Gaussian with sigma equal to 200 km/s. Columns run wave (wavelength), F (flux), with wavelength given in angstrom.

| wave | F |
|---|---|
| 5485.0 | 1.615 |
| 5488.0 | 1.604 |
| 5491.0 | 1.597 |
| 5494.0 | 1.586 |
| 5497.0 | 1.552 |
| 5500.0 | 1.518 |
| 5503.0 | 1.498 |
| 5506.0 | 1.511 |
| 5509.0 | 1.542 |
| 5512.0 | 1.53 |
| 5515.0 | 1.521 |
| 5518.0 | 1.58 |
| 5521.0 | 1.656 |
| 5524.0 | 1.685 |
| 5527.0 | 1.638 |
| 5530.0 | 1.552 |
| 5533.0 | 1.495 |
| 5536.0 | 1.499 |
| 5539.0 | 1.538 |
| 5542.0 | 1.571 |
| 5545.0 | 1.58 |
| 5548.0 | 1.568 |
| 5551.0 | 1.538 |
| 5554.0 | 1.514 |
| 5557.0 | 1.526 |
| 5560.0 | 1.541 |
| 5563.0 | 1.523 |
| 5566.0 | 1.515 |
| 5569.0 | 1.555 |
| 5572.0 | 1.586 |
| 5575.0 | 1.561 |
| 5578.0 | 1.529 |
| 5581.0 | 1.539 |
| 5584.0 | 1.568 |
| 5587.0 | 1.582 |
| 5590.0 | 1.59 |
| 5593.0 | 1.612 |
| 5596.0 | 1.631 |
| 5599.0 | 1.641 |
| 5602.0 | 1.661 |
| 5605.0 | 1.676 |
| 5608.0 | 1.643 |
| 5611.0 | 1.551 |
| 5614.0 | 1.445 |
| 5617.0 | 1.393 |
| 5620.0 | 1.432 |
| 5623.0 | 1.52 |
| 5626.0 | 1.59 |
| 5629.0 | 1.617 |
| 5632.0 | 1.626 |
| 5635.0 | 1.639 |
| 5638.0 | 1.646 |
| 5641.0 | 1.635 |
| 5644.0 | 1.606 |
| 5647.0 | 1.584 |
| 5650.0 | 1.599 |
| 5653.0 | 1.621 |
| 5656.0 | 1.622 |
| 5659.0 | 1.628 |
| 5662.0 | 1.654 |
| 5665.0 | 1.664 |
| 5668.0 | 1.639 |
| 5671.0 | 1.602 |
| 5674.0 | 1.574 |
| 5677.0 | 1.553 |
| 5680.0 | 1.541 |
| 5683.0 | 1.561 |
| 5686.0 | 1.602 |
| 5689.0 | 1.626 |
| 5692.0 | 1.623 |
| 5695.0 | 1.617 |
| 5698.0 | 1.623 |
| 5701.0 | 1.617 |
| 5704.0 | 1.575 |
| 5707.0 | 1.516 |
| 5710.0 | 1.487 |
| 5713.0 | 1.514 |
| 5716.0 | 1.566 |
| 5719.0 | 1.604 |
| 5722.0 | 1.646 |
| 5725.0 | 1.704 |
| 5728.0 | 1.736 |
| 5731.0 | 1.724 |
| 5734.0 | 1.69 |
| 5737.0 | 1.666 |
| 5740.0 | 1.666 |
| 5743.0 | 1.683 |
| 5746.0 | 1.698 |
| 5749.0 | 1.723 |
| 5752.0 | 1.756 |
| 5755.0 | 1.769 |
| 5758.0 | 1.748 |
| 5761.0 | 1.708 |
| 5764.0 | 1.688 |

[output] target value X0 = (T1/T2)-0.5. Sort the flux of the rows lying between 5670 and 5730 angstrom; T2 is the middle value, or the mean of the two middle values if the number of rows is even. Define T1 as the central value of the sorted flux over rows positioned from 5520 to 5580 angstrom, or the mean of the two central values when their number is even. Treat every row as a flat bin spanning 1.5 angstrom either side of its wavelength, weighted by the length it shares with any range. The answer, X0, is 0.47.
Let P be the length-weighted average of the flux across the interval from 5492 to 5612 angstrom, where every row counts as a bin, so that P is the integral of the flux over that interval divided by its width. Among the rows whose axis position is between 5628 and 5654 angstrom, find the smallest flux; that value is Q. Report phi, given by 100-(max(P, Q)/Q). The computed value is 99.0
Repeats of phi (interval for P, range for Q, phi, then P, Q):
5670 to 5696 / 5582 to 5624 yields 98.9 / 1.59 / 1.393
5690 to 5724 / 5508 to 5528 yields 99.0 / 1.58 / 1.521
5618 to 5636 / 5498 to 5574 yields 99.0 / 1.56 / 1.495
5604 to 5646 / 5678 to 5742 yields 98.9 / 1.57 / 1.487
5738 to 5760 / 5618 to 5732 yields 98.8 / 1.72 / 1.432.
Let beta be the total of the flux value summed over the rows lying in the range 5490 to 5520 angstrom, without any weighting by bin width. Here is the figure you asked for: 15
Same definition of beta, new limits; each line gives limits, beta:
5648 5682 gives 18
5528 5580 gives 26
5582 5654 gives 38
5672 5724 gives 27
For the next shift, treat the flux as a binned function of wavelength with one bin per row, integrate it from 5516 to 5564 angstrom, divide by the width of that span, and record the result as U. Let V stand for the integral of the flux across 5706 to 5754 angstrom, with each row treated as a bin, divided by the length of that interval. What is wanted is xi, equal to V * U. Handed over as 2.58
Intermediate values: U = 1.56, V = 1.65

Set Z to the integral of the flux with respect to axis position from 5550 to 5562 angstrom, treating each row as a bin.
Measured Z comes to 18.3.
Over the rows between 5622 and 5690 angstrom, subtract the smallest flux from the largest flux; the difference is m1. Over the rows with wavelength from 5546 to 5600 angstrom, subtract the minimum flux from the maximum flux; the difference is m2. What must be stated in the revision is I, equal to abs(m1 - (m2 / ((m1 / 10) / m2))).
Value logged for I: 1.0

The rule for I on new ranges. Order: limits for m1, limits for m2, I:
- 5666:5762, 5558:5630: 2.6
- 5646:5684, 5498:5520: 0.4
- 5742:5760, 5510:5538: 4.1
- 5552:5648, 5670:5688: 0.2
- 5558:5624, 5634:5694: 0.3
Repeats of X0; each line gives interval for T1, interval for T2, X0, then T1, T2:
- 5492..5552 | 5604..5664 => 0.46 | 1.55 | 1.62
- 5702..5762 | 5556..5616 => 0.58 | 1.69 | 1.56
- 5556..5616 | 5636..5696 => 0.47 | 1.56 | 1.62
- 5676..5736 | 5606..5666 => 0.49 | 1.61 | 1.62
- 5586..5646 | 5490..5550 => 0.54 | 1.61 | 1.55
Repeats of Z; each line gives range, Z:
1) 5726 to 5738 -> 20.5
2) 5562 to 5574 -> 18.6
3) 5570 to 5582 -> 18.7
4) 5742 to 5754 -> 20.6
